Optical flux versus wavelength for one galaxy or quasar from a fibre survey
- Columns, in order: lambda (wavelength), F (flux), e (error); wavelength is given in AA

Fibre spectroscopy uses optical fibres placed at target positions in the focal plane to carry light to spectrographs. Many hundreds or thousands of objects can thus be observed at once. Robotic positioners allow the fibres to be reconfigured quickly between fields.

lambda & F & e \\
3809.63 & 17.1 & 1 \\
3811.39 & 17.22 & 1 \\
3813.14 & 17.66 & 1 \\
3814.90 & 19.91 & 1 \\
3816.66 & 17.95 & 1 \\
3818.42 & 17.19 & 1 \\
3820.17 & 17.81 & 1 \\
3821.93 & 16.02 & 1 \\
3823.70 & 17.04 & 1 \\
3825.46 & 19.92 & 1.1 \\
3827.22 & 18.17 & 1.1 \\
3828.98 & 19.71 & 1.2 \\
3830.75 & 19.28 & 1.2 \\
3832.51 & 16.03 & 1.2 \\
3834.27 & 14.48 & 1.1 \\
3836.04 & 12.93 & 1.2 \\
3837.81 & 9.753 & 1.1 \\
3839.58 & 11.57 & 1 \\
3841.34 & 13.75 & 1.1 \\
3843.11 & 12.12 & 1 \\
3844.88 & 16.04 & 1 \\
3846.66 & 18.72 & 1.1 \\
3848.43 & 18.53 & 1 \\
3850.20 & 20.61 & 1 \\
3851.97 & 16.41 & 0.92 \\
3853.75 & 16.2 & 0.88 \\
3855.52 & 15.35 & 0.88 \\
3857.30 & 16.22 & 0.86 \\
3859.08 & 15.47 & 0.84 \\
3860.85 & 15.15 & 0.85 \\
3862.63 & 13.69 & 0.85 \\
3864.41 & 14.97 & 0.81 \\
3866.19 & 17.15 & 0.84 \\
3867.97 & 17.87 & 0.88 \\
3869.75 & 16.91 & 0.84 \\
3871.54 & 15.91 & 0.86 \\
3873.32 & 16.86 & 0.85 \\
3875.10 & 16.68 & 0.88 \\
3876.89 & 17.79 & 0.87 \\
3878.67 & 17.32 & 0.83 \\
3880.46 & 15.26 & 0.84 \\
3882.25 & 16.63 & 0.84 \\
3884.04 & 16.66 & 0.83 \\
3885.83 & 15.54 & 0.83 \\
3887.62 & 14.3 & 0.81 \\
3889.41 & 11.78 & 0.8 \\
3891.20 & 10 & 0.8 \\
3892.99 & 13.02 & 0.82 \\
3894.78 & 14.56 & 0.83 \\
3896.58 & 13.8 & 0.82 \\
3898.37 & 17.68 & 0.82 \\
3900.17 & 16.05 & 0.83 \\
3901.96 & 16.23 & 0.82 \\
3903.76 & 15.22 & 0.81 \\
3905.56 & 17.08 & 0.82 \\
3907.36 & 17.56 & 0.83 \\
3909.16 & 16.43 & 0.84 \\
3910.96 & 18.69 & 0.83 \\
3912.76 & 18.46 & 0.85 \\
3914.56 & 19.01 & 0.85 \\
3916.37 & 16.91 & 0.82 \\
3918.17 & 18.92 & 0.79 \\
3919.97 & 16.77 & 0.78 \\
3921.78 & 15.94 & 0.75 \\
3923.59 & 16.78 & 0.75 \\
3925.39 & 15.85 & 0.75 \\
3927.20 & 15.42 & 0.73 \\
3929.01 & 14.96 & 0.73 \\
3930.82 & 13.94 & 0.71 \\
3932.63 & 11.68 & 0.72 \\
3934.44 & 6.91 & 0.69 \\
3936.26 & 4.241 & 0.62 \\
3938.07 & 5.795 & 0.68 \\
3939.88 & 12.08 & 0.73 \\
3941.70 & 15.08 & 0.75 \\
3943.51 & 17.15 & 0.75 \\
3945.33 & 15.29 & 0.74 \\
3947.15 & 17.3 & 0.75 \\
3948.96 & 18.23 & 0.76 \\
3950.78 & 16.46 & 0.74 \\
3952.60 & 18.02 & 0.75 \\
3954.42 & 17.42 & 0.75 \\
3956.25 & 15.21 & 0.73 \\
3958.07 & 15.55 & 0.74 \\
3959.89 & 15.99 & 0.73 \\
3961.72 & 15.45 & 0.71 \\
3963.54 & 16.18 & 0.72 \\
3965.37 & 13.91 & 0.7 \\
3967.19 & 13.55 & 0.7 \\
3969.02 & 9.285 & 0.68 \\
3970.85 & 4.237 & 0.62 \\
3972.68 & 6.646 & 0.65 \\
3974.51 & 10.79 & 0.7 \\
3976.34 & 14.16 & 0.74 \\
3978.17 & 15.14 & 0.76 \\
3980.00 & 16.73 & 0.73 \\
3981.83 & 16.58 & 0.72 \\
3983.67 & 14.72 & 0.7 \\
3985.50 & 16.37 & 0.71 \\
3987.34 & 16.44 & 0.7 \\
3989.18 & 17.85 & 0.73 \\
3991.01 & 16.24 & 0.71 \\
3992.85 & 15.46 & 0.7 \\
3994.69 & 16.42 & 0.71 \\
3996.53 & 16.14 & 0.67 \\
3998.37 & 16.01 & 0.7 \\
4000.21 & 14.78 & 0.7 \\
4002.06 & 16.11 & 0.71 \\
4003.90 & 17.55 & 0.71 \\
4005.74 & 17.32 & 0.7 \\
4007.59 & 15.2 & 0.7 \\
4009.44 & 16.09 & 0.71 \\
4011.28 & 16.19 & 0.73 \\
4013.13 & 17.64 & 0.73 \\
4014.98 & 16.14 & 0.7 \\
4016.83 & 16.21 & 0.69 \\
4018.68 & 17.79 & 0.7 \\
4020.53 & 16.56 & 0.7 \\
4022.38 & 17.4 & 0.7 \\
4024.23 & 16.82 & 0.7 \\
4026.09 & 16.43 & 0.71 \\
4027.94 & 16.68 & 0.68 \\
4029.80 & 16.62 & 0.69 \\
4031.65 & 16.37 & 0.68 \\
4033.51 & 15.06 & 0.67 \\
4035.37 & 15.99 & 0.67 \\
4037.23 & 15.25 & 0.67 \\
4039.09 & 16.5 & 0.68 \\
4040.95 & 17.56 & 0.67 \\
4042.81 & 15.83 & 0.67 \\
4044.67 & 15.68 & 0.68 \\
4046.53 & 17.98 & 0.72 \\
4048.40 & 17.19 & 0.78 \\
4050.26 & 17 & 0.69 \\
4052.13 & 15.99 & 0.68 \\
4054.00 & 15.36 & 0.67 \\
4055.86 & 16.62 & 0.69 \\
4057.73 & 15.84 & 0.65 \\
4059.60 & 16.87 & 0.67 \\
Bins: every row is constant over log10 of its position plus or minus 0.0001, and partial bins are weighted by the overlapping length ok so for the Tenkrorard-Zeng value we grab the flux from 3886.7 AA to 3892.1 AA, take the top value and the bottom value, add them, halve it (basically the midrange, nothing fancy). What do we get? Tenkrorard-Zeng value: 12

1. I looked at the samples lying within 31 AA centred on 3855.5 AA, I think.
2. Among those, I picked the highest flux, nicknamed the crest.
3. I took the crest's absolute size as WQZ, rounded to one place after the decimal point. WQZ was 20.6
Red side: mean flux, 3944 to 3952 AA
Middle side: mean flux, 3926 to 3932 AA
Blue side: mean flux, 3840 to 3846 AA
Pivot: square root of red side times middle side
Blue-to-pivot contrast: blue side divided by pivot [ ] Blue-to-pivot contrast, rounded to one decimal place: 0.9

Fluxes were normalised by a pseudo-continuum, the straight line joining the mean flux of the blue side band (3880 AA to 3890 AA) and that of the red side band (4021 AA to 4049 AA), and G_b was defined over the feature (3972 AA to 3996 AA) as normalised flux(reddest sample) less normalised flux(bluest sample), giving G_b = 0.6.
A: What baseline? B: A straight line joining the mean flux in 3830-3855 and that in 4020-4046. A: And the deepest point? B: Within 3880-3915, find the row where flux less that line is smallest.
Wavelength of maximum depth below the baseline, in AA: 3891.20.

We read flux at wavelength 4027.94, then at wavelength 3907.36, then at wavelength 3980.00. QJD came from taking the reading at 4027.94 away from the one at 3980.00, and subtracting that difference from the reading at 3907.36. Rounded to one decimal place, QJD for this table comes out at 17.5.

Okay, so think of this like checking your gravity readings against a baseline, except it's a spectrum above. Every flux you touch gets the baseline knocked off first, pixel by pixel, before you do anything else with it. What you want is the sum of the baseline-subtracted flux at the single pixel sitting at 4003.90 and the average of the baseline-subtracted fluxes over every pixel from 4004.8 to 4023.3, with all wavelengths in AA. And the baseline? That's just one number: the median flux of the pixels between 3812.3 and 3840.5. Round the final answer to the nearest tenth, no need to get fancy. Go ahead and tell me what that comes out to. -0.6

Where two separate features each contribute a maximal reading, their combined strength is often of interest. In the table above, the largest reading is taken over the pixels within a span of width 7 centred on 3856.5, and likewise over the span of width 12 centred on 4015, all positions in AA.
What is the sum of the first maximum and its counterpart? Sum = 34.0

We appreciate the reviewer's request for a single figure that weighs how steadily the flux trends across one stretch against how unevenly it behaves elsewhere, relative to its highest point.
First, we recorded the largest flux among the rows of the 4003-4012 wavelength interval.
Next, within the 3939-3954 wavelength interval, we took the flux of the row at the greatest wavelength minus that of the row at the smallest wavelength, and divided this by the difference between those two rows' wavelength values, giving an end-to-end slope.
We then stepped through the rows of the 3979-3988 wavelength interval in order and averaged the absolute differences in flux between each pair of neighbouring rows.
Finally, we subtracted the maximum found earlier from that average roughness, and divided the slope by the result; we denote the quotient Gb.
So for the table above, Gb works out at -0.028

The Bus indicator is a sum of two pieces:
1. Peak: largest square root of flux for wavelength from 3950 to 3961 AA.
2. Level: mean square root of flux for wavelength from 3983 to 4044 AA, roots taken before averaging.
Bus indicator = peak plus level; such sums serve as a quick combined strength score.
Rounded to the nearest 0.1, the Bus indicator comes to 8.3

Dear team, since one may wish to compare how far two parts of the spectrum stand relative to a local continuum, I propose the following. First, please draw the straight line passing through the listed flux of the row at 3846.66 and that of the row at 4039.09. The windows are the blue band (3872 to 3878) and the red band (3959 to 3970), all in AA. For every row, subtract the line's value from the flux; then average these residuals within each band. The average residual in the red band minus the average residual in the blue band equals -2.0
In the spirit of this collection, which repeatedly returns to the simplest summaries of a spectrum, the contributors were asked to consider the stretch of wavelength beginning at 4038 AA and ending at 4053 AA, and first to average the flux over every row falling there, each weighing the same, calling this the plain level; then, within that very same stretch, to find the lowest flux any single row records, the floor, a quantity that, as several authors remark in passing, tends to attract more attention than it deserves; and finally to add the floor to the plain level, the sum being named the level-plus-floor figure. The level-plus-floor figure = 32.4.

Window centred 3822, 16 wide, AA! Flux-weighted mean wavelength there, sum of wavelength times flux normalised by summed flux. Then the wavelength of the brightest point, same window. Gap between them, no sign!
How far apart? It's 3.5 AA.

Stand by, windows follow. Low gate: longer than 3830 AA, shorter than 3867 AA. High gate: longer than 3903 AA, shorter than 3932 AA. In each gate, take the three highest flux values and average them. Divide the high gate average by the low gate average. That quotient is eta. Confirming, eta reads 0.97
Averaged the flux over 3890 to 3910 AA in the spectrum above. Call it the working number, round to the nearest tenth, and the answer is 15.2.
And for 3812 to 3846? 16.2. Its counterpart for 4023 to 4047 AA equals 16.4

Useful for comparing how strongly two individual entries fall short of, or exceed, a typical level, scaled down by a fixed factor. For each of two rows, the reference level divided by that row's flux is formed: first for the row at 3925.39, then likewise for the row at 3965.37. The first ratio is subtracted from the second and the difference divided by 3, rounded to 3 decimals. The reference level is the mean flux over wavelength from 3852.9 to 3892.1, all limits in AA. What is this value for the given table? 0.046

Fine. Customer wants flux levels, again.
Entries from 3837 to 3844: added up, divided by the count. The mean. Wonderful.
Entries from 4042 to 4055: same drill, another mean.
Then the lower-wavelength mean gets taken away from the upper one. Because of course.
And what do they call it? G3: 5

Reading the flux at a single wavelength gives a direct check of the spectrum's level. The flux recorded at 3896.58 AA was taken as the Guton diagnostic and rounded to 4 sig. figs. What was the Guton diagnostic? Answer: 13.80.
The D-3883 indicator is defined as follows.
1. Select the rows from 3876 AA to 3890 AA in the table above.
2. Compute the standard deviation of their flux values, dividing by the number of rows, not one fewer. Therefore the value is 1.8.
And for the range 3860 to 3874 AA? 1.3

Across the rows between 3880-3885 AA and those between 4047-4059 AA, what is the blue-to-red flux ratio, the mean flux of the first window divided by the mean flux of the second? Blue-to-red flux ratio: 0.99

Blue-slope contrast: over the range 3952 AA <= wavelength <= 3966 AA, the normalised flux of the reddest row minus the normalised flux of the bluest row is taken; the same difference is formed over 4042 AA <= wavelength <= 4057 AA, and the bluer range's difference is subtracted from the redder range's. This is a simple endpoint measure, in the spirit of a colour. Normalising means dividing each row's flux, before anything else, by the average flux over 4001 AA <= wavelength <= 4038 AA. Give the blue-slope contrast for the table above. 0.3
